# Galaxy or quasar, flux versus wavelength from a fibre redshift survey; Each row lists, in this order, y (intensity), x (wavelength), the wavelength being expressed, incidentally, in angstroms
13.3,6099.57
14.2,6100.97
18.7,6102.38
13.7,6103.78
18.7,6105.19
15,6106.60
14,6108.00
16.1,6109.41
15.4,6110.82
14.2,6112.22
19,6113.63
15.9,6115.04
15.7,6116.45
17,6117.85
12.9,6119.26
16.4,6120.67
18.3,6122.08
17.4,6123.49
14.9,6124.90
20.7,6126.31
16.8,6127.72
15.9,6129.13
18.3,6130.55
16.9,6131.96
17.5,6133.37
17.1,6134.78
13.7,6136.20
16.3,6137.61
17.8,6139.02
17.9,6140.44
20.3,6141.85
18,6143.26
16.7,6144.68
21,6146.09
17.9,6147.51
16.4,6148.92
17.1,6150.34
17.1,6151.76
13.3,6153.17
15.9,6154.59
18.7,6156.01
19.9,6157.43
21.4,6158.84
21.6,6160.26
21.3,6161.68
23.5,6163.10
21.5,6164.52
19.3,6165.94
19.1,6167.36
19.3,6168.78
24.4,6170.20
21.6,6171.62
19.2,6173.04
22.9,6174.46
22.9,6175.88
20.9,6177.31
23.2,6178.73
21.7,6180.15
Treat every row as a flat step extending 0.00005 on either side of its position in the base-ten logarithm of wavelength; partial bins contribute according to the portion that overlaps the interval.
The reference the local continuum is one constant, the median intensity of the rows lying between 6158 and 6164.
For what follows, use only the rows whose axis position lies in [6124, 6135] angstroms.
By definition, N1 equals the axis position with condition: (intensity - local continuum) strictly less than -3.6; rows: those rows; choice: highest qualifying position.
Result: 6134.78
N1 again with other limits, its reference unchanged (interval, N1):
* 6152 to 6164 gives 6154.59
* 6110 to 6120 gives 6119.26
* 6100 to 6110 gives 6109.41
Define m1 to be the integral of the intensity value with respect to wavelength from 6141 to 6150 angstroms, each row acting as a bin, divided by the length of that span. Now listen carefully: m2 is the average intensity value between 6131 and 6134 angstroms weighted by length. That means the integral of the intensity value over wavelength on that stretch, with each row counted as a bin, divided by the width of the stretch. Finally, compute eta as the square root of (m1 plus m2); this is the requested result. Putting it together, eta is 6.0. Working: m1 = 18.3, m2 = 17.3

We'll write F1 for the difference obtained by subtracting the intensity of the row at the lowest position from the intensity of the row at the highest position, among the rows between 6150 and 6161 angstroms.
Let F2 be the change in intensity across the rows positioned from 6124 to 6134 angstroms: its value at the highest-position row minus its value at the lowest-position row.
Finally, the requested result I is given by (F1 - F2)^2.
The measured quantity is 4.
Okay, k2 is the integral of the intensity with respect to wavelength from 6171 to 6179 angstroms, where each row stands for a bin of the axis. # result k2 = 174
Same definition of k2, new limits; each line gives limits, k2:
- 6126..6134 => 140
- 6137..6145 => 143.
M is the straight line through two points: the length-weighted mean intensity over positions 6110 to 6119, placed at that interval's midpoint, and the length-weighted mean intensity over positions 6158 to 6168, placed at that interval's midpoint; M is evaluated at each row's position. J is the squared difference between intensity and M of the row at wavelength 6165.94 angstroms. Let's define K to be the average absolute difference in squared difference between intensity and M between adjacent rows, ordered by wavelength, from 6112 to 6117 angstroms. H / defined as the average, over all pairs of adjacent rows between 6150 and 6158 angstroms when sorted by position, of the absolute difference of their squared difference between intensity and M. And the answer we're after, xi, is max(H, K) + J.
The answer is 21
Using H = 16.9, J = 4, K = 5.4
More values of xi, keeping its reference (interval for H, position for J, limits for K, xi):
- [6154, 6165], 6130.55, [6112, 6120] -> 6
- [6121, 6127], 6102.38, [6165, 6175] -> 20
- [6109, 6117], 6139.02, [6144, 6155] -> 12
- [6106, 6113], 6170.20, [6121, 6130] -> 12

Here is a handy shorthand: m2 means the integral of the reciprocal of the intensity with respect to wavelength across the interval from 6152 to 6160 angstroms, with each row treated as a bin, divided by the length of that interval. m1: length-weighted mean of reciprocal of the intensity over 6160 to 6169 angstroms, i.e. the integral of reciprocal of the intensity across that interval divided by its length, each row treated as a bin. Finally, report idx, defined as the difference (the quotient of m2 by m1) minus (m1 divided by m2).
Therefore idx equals 0.3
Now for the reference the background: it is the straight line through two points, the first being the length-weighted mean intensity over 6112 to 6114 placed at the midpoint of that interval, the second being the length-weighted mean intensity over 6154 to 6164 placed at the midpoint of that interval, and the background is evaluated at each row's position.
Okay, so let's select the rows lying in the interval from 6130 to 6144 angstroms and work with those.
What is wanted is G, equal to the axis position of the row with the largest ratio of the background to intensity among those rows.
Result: 6136.20 angstroms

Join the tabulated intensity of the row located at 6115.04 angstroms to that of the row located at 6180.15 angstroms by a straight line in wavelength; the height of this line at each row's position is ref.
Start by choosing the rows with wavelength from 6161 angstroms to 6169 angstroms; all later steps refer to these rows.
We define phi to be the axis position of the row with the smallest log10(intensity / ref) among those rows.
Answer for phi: 6167.36 angstroms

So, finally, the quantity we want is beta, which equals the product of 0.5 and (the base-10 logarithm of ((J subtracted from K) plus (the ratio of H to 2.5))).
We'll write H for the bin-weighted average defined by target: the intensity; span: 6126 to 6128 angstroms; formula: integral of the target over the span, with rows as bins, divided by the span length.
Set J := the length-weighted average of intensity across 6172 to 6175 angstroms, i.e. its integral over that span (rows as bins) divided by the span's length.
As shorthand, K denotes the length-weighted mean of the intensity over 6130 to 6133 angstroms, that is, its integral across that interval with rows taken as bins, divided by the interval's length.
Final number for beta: 0.30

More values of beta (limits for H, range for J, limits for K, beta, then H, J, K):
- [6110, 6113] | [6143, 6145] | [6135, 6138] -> 0.29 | 15.0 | 17.3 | 15.2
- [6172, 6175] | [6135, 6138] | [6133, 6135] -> 0.51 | 21.0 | 15.2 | 17.3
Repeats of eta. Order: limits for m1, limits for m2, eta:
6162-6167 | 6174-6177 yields 6.6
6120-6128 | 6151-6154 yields 5.7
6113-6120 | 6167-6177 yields 6.1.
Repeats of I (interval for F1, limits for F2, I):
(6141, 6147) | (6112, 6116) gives 1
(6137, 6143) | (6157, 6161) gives 5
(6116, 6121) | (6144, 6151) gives 0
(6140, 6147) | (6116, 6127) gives 4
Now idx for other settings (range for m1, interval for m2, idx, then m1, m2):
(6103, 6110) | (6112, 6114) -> -0.1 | 0.0652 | 0.061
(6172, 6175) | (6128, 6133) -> 0.4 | 0.0480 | 0.059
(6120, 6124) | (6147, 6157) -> 0.1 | 0.0577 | 0.061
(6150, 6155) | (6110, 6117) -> 0.0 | 0.0642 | 0.063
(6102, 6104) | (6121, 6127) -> -0.2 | 0.0626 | 0.057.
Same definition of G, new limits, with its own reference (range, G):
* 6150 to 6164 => 6153.17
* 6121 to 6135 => 6124.90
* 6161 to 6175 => 6173.04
